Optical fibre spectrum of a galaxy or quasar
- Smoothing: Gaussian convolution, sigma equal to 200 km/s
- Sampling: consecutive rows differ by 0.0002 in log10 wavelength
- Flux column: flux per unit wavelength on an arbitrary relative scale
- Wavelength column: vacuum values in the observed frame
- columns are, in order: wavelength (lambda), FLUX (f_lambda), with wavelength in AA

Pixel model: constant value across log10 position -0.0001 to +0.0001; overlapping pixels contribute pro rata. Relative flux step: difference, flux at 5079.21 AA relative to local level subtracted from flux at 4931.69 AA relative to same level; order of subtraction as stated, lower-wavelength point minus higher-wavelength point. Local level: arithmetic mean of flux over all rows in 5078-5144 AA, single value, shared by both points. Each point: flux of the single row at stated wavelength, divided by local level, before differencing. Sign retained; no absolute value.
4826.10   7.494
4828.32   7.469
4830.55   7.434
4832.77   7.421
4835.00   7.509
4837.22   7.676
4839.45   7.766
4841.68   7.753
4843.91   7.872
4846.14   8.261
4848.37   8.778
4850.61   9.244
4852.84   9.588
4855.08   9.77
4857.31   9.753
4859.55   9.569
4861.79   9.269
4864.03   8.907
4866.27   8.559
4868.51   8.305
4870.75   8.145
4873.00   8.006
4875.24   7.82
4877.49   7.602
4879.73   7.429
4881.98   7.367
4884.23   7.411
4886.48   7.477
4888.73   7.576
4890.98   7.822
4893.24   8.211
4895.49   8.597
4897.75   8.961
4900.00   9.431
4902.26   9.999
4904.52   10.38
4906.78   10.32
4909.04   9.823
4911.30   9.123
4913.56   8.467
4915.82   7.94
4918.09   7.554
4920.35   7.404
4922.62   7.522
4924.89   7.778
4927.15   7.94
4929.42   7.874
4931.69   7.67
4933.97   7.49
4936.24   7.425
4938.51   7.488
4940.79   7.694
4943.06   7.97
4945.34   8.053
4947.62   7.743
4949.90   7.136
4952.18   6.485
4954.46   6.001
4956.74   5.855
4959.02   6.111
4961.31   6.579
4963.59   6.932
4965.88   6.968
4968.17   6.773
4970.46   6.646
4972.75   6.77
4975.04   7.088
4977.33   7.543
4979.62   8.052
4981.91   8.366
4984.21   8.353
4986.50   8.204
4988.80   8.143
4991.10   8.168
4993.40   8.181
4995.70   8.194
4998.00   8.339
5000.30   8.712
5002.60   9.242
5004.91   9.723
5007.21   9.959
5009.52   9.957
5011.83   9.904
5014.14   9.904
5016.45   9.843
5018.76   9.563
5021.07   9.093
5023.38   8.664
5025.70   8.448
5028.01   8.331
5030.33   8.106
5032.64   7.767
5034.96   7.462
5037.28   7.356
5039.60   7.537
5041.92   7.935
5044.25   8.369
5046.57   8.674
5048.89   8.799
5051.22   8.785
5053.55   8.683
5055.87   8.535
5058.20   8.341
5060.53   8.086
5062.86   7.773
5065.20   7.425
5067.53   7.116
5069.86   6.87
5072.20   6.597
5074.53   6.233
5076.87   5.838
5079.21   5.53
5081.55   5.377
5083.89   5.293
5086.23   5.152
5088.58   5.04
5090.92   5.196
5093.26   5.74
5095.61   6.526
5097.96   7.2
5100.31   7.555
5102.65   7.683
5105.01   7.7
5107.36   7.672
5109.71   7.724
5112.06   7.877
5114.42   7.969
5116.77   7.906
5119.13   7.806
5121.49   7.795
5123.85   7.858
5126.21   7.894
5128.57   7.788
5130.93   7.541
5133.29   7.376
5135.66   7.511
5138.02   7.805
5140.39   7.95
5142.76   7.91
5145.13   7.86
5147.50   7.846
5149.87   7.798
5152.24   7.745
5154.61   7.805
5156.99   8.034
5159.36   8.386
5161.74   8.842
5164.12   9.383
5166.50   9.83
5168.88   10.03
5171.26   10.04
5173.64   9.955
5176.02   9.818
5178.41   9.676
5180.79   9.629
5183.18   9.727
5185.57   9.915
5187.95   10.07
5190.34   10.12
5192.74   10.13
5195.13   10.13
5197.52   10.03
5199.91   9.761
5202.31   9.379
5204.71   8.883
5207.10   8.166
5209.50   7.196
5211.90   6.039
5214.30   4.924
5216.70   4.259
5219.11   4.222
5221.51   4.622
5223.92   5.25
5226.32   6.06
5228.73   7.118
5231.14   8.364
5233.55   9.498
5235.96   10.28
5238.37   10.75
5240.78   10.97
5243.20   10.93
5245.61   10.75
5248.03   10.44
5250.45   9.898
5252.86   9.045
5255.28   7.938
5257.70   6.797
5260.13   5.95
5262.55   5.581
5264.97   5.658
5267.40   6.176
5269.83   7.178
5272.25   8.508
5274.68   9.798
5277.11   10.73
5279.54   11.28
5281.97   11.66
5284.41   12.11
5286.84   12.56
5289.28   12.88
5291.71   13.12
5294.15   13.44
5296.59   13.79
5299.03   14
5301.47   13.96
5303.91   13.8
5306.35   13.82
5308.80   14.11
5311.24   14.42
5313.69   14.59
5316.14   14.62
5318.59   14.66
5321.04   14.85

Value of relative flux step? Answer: 0.30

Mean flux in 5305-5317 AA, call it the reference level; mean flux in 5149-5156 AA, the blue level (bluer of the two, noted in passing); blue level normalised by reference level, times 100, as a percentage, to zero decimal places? 54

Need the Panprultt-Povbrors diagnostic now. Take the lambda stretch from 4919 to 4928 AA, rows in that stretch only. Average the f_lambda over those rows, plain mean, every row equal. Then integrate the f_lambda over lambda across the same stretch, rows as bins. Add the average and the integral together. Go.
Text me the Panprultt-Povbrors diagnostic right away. 77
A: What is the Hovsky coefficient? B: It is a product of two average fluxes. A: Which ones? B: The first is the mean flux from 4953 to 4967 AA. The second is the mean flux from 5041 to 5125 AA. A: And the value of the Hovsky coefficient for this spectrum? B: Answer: 46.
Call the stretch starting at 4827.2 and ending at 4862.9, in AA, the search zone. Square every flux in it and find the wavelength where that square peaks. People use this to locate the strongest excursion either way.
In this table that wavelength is 4855.08 AA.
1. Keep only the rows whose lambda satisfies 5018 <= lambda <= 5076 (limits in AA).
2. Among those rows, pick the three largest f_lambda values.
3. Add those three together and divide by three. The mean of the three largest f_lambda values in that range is 9.2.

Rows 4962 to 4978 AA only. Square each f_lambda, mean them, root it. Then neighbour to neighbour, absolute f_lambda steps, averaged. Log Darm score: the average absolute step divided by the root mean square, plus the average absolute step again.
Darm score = 0.24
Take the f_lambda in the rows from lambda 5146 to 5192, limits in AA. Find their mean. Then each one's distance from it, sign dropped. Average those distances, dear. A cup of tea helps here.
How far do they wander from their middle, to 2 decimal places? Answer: 0.83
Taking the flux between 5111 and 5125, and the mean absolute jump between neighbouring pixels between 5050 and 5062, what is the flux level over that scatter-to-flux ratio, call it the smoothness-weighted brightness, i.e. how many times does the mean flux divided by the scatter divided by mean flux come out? 354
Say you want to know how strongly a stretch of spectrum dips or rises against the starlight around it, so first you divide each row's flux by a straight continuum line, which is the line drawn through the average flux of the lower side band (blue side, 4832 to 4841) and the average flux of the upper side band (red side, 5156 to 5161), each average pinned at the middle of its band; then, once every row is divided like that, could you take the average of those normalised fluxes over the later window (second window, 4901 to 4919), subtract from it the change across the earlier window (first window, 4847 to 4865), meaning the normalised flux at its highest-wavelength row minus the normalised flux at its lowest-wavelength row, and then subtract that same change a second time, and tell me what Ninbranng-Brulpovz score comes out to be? 1.16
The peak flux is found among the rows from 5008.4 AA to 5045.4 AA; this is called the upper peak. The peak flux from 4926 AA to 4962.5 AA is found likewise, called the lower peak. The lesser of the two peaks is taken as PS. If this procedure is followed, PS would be 8.1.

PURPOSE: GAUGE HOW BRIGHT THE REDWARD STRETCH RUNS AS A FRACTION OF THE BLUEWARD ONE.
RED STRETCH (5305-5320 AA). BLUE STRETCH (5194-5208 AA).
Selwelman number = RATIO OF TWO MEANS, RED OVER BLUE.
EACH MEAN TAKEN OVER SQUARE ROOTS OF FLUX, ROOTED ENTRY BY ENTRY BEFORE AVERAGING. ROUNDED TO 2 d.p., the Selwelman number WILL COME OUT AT 1.24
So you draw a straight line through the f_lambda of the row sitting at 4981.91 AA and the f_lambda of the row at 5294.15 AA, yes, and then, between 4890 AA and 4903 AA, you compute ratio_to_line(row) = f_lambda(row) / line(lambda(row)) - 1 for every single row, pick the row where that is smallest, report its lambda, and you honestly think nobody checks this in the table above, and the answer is 4890.98 AA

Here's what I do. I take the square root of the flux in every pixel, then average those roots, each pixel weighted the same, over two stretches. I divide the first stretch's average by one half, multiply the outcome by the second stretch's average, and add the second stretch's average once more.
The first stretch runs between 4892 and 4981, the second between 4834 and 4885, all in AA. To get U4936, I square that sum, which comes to 360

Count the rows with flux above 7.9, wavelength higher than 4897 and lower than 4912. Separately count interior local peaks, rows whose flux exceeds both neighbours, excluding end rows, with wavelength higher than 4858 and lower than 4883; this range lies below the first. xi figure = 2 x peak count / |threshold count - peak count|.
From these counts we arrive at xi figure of 0.0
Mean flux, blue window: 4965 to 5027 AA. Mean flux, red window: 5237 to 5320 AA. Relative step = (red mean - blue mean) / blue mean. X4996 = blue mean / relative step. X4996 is 28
